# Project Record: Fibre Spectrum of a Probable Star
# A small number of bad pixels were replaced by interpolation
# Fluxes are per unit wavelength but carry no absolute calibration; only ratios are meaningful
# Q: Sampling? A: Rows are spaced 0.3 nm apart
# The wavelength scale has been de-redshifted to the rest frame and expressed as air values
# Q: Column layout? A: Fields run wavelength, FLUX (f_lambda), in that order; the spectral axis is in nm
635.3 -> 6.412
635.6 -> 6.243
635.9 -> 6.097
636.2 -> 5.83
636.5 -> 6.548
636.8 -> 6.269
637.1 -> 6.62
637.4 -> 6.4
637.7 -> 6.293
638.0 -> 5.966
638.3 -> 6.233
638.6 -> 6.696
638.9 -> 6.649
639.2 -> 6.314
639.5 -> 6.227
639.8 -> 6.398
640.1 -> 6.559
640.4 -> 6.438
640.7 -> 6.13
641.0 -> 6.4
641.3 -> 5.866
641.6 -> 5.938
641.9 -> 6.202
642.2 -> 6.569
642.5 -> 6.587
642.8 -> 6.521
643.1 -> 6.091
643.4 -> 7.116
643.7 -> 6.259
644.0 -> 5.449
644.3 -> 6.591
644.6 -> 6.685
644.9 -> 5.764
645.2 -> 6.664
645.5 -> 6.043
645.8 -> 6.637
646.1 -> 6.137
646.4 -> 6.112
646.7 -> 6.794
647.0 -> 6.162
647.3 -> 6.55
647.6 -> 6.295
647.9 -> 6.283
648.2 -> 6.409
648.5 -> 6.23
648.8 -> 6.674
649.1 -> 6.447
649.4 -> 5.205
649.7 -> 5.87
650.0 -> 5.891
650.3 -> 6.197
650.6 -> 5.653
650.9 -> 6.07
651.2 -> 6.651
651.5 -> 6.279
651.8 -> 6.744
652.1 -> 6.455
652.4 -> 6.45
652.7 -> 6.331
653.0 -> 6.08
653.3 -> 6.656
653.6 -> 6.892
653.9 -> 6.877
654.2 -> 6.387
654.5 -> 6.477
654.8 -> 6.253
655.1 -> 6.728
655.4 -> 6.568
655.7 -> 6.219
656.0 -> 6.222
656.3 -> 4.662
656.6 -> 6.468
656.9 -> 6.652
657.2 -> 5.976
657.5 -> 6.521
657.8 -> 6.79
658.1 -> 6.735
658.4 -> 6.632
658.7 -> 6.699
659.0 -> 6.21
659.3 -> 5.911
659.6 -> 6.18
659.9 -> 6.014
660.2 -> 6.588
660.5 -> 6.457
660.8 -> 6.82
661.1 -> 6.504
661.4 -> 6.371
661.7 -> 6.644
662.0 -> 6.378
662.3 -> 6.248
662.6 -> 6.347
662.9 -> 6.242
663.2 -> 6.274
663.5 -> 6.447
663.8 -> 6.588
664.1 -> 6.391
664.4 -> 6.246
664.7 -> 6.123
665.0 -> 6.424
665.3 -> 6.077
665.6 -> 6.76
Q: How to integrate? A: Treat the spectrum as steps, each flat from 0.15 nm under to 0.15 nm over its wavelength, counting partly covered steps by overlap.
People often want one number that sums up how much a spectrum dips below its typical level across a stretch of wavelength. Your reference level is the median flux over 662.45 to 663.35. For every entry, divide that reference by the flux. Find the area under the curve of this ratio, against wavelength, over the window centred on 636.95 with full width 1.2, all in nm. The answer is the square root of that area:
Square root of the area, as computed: 1.08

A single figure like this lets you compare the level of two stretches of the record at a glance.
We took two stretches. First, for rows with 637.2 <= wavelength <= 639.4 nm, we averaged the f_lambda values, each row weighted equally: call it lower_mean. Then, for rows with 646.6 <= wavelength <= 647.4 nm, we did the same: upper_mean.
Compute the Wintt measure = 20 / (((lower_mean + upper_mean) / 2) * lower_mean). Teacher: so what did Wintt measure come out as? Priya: 0.49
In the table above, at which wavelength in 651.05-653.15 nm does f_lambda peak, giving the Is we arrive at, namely 651.8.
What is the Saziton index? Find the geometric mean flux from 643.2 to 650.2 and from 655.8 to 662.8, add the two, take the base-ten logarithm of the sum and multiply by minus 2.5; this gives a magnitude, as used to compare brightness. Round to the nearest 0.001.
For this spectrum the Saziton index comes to -2.750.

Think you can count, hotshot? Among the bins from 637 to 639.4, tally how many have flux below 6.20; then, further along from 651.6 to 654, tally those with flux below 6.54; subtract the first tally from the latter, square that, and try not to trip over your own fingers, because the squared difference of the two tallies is 9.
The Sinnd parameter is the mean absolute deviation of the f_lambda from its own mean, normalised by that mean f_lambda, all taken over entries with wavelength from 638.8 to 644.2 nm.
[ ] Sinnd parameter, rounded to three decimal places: 0.042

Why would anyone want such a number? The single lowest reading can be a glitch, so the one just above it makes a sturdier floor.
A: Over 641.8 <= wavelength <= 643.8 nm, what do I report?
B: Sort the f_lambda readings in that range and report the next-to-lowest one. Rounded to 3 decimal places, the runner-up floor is 6.202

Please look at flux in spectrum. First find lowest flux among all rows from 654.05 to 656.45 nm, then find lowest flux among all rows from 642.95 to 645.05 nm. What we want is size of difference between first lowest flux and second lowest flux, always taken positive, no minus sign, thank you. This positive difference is 0.79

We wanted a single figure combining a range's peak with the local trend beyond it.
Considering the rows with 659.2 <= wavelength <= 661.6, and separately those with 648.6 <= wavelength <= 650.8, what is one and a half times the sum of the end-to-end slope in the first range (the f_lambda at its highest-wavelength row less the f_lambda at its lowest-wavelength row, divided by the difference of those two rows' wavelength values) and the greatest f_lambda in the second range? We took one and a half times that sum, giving 10.3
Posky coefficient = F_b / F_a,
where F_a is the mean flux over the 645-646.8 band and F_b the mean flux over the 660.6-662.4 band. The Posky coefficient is 1.02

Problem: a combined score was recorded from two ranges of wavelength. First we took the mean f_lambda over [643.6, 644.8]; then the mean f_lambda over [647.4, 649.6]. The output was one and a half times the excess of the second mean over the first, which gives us 0.0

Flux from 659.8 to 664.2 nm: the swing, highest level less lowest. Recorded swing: 0.8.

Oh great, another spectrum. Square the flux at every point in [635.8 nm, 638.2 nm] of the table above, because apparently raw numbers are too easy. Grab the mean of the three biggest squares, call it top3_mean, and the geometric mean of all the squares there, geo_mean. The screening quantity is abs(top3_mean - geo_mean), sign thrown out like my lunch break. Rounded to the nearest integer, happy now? 4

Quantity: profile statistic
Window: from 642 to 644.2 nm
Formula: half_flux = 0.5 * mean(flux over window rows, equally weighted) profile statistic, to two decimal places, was 3.19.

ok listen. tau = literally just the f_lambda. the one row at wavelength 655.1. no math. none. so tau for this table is 6.728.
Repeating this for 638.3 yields 6.233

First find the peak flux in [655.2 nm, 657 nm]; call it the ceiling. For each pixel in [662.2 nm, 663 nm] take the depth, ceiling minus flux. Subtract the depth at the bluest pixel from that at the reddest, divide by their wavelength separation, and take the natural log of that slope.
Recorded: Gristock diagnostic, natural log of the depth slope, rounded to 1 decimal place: -4.6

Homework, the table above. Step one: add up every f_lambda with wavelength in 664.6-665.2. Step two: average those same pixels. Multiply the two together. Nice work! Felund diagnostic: 78.7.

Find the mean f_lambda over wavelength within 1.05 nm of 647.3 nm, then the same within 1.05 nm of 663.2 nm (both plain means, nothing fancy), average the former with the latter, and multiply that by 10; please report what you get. 63.7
